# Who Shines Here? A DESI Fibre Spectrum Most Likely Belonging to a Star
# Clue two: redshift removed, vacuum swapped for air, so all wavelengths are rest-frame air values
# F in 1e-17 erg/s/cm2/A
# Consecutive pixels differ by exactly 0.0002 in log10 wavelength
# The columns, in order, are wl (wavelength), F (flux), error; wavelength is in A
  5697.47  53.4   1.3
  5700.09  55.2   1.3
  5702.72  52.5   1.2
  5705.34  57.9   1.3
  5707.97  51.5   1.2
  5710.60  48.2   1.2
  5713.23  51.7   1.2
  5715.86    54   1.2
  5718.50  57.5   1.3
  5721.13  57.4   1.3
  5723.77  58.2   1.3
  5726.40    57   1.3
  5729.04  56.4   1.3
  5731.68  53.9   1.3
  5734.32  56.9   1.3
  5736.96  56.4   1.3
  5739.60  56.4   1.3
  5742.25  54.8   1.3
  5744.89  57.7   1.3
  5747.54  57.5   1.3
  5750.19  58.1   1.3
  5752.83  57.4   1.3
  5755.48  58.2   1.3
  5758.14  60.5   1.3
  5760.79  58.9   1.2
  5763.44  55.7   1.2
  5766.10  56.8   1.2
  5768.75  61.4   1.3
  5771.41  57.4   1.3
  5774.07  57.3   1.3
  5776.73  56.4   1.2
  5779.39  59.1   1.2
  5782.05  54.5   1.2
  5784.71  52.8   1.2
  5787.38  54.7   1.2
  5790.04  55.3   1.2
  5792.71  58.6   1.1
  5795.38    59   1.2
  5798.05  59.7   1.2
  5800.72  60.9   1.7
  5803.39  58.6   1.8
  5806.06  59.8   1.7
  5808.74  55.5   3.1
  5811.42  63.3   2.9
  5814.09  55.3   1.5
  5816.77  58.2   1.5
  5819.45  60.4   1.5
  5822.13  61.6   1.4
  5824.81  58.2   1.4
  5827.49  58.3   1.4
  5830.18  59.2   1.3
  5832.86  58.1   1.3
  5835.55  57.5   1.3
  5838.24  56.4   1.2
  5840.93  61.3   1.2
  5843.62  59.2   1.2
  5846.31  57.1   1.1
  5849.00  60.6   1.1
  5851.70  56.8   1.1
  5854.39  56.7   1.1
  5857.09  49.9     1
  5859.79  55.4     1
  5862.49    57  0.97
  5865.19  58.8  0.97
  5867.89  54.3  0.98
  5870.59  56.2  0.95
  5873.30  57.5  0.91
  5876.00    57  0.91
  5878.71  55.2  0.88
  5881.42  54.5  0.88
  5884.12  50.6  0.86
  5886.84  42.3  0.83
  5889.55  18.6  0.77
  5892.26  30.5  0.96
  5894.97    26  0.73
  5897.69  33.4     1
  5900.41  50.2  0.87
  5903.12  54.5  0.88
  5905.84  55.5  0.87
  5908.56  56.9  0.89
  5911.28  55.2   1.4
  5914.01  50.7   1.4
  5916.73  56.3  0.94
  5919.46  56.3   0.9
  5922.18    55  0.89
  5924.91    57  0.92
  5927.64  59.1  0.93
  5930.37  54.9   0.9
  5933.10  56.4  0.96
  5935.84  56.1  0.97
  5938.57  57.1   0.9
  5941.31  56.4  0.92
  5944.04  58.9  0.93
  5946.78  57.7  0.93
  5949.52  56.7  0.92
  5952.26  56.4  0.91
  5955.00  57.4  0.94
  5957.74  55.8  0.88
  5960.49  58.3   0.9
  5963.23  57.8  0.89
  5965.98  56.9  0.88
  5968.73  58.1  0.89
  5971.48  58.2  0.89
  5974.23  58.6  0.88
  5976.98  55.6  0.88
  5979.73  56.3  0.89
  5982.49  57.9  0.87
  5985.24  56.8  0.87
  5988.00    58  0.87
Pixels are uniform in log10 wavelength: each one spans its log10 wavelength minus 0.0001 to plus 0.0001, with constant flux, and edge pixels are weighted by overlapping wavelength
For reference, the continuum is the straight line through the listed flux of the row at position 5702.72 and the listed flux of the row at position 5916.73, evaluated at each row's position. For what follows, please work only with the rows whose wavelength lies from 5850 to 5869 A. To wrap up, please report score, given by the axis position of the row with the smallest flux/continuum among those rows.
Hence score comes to 5857.09 A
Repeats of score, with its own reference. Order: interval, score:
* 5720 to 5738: 5731.68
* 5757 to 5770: 5763.44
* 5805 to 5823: 5814.09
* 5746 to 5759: 5752.83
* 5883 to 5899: 5889.55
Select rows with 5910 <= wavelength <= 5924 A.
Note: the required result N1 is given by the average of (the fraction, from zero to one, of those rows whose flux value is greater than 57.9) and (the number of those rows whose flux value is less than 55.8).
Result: 1.50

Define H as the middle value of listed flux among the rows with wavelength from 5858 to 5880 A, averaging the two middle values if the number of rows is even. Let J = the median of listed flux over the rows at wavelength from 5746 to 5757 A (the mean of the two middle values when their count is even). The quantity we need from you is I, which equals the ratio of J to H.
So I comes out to 1.02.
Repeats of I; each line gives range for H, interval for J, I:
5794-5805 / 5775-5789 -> 0.92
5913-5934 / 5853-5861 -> 0.98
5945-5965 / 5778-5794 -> 0.96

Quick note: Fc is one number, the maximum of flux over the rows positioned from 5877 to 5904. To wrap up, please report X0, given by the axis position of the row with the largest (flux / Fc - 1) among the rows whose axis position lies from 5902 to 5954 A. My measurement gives 5927.64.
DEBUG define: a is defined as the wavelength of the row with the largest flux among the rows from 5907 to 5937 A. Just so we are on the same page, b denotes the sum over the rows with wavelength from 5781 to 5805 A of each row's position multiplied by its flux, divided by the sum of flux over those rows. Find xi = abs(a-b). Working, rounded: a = 5927.64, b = 5793.0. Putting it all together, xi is 134.6 A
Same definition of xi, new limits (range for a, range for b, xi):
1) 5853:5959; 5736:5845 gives 137.1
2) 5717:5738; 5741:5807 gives 50.4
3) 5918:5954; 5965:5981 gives 45.2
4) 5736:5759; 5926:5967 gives 188.7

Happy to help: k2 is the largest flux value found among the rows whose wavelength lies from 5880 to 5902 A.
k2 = 54.5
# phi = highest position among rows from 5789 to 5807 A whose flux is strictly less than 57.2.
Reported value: 5790.04 A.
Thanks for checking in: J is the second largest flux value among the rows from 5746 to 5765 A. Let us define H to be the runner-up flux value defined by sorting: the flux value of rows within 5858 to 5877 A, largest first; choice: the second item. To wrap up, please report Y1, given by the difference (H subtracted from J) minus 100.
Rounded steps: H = 57.5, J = 58.9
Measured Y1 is -99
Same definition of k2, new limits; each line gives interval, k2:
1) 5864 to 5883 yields 58.8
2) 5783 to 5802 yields 60.9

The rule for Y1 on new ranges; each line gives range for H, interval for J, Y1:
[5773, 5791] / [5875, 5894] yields -102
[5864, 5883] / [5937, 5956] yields -100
